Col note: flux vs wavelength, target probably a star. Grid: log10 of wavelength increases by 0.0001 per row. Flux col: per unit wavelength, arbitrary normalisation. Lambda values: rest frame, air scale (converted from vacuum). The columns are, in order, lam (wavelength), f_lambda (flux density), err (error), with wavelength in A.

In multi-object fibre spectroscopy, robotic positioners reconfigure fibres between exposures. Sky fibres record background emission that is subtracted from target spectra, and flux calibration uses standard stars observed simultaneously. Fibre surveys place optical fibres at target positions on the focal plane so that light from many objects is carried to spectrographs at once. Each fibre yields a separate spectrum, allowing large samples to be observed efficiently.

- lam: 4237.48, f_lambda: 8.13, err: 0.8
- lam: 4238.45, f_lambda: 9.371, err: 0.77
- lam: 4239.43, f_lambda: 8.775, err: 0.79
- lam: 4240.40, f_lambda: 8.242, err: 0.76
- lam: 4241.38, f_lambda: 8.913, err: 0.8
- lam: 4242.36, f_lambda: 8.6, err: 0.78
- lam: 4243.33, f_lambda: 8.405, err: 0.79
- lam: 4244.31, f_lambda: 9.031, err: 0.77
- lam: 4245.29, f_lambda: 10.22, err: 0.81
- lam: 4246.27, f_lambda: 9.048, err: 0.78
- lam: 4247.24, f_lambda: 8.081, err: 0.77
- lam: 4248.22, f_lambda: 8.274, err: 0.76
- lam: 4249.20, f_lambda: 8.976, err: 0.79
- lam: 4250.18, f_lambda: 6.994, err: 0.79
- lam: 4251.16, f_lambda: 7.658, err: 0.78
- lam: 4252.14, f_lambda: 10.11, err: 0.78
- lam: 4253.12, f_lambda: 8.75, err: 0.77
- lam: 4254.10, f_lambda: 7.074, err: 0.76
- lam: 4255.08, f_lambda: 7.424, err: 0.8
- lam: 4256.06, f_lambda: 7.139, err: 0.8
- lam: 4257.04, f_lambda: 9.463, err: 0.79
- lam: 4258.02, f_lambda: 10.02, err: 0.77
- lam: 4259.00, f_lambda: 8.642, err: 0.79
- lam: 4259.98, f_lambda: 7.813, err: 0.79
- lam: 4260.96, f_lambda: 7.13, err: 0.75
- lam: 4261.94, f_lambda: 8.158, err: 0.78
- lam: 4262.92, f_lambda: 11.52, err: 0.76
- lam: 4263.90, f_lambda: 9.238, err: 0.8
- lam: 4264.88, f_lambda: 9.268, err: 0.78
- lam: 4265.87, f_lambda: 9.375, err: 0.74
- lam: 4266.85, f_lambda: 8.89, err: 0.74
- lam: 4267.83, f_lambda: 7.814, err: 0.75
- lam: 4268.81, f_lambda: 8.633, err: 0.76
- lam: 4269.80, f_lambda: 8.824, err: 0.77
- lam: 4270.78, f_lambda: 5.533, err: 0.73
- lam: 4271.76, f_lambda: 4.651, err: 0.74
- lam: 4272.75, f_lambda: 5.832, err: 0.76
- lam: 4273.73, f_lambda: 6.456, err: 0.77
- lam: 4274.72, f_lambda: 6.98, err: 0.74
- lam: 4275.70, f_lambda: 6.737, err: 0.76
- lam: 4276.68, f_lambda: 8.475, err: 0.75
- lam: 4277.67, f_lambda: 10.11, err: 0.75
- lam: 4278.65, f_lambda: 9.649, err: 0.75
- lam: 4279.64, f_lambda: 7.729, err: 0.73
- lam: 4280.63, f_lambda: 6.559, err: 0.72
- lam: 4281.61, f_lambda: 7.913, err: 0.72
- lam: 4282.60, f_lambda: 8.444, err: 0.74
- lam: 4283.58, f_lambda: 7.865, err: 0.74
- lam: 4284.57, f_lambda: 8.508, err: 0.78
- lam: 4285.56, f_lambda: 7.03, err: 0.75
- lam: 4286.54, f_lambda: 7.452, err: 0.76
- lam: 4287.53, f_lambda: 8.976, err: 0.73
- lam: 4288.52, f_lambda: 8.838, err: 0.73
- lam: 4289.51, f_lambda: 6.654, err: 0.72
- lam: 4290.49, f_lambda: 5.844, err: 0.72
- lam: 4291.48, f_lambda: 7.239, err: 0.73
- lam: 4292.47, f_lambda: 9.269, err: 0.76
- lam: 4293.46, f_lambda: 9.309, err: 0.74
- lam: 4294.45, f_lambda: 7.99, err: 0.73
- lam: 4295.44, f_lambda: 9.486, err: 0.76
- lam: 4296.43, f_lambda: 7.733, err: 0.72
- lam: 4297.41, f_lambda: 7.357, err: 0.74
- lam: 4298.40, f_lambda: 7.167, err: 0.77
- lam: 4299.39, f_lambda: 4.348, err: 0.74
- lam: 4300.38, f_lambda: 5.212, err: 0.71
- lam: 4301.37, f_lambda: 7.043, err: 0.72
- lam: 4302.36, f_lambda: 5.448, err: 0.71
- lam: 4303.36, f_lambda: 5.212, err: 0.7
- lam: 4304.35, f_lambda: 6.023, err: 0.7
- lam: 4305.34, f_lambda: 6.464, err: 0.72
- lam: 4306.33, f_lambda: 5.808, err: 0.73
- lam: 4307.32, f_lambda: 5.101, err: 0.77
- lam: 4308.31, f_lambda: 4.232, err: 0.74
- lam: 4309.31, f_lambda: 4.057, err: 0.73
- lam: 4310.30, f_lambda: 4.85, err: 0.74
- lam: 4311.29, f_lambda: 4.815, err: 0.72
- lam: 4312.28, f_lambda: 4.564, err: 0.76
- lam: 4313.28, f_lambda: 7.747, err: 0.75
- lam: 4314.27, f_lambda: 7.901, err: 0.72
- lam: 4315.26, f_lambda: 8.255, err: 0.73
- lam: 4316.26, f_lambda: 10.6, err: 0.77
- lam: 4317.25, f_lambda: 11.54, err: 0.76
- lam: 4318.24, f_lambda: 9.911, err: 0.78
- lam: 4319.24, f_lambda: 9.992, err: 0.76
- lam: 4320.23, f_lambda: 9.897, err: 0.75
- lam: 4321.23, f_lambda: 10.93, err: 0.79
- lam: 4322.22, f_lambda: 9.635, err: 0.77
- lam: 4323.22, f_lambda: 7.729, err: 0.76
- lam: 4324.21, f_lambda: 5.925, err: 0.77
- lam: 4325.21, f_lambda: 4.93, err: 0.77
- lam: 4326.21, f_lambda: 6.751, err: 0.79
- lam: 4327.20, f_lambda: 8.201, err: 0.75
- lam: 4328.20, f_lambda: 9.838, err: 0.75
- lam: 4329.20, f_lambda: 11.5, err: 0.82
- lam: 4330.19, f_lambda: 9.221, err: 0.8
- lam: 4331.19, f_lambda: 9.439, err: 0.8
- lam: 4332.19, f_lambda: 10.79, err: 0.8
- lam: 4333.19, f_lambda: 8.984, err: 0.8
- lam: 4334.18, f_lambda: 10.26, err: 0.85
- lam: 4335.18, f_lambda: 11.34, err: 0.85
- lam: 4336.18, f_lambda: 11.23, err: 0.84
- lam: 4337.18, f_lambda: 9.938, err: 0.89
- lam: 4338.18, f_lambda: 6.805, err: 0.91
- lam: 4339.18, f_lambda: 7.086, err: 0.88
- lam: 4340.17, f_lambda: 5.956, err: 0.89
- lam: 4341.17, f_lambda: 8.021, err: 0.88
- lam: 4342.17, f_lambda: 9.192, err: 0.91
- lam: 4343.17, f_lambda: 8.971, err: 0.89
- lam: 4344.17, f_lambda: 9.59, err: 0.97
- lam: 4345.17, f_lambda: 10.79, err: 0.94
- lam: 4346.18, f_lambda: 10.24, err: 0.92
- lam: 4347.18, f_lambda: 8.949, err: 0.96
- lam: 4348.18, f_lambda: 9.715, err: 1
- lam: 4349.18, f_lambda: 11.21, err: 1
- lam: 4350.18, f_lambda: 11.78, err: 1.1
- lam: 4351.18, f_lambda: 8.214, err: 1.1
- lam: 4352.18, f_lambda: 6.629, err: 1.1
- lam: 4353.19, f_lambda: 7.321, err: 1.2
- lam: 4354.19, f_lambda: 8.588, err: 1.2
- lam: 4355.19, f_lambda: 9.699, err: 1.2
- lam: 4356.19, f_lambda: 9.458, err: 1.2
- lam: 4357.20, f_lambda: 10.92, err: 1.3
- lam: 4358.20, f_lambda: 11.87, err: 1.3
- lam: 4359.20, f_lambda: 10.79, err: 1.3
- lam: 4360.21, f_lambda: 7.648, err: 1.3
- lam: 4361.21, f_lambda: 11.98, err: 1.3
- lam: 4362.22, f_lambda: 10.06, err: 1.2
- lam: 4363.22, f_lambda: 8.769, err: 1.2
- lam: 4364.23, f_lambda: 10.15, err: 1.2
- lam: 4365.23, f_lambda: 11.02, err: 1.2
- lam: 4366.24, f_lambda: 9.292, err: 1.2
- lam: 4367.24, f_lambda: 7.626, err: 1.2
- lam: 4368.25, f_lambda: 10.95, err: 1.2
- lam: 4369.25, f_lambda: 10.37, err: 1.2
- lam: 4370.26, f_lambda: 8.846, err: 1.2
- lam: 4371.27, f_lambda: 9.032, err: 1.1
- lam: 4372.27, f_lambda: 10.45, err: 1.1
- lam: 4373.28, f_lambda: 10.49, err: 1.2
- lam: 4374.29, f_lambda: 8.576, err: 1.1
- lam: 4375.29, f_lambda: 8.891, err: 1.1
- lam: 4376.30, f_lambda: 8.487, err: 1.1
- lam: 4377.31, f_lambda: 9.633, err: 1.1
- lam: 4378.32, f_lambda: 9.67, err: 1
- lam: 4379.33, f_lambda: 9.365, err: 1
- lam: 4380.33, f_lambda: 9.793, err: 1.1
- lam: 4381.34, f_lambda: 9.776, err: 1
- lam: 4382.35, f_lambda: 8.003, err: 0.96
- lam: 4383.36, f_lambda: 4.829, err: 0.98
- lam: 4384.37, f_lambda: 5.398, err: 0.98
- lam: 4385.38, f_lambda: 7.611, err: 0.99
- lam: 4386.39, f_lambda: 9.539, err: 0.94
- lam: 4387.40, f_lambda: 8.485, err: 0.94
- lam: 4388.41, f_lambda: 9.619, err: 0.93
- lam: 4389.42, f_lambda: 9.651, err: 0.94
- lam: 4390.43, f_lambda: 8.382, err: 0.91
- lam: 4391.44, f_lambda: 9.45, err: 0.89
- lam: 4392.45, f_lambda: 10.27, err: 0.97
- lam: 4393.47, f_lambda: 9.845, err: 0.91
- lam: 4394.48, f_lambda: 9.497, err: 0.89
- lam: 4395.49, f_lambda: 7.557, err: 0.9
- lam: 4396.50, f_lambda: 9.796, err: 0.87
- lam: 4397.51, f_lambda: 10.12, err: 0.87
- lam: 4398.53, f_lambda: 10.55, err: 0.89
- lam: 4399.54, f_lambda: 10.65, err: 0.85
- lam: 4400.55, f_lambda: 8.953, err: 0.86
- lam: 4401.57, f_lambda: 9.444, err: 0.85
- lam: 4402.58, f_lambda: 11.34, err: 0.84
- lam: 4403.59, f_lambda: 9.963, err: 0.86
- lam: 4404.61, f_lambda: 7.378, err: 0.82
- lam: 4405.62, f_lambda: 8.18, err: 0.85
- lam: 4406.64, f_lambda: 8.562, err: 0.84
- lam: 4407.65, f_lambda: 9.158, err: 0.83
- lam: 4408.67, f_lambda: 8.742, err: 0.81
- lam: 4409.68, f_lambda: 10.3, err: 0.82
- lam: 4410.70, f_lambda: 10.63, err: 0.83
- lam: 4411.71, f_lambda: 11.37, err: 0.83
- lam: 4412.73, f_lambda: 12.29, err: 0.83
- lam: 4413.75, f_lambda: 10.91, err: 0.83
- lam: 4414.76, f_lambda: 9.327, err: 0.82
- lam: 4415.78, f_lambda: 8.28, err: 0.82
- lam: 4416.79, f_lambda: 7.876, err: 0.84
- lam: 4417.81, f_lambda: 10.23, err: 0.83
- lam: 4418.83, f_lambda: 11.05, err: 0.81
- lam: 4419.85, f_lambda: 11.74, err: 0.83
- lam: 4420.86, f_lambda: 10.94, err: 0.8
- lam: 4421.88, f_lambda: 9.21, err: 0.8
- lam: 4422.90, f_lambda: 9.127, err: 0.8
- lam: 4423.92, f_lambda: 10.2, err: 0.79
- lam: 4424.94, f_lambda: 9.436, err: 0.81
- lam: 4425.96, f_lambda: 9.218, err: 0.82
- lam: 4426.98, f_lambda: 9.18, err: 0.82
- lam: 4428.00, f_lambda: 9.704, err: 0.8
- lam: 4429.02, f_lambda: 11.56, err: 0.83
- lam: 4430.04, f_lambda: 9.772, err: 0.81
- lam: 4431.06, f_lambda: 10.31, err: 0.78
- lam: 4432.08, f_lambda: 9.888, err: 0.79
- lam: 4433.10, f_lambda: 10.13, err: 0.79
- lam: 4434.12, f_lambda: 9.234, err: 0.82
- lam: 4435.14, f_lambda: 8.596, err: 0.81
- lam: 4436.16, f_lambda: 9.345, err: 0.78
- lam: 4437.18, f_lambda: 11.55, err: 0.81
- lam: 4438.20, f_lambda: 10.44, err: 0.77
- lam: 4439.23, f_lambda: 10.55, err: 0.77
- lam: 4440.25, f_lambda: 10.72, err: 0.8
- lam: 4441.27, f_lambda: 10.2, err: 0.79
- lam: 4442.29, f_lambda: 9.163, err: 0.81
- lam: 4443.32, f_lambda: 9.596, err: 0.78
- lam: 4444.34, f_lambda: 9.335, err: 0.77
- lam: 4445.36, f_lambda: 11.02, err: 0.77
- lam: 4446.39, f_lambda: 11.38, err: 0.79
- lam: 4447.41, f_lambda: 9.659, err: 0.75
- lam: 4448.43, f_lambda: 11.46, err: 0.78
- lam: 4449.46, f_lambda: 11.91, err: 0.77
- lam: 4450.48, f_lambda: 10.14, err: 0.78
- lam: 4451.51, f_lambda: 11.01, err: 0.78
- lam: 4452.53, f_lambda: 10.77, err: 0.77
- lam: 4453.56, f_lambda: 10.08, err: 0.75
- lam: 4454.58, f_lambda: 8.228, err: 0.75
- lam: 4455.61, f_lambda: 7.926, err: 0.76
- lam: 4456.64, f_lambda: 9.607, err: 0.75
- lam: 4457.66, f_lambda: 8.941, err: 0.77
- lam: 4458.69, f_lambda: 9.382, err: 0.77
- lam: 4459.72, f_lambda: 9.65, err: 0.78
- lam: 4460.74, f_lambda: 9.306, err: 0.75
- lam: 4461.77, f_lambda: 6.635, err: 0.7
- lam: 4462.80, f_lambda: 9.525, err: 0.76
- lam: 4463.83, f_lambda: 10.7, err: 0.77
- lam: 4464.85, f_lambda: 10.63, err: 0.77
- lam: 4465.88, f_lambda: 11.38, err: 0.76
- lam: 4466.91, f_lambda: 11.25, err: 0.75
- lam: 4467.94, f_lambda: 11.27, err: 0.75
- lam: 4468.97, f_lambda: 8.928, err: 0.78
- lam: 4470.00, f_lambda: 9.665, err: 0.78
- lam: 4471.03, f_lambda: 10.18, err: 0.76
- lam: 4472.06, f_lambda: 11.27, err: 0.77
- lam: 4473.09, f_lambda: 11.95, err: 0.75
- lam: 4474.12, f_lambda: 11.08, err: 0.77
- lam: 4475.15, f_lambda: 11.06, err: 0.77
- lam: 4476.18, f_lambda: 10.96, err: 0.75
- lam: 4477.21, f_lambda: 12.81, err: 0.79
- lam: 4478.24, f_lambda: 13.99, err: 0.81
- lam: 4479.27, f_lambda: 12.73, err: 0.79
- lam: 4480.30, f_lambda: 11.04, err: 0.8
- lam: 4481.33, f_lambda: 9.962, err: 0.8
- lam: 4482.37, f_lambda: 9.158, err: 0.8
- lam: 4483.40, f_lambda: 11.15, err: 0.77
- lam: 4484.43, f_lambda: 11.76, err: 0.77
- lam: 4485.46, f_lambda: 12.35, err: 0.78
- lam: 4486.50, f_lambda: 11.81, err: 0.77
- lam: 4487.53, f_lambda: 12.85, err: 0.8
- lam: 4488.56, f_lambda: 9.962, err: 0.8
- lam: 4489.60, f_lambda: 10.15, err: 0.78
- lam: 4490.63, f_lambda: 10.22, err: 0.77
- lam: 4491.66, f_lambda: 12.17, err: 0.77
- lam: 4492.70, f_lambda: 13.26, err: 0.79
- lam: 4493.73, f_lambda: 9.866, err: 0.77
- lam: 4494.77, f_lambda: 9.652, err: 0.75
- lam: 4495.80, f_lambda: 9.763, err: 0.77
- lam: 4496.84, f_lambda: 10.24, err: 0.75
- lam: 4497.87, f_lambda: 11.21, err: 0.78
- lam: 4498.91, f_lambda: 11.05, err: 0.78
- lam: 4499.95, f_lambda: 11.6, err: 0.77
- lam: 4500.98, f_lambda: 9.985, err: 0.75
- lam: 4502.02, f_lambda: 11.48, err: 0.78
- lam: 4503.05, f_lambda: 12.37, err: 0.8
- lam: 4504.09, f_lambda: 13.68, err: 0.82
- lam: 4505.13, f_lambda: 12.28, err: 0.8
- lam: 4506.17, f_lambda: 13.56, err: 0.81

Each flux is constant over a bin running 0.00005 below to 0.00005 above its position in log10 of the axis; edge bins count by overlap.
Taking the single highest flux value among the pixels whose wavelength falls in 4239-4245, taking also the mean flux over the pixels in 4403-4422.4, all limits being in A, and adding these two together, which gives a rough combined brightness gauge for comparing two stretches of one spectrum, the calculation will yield 18.8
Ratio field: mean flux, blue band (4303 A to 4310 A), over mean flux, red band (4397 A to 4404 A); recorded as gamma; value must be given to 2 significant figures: 0.52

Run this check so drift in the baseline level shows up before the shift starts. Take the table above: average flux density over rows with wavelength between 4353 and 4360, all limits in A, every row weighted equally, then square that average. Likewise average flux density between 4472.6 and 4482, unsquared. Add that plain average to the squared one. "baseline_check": 108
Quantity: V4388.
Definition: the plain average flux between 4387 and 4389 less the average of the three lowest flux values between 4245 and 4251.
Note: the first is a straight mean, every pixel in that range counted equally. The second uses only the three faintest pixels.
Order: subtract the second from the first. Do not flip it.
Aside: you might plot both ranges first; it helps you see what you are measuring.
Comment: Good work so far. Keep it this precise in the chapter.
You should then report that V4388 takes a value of 1.3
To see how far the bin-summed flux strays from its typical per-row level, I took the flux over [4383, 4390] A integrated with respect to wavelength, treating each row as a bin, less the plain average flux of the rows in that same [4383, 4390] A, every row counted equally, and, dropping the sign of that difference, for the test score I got 48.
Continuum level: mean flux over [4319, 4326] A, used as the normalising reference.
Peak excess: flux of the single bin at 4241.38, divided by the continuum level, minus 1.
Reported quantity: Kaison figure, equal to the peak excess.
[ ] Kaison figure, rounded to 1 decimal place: 0.1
